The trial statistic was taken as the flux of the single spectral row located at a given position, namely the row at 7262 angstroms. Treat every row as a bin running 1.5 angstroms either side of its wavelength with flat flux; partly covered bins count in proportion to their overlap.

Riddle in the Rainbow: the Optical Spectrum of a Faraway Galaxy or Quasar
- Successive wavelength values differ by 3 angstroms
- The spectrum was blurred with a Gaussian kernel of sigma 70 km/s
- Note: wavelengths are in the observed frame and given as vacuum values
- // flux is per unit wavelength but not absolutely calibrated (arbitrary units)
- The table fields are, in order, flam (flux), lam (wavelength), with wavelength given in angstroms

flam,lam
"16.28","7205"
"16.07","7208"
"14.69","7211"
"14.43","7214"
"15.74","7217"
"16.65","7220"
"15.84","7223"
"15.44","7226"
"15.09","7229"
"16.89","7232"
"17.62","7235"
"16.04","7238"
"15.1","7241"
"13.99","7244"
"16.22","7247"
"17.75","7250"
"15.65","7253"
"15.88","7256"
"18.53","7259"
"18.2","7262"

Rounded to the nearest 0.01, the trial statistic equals 18.20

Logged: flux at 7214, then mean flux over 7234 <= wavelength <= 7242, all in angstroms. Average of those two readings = 15.34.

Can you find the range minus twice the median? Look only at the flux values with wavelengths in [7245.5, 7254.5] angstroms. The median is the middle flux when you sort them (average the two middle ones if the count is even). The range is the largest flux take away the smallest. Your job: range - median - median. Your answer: -30.3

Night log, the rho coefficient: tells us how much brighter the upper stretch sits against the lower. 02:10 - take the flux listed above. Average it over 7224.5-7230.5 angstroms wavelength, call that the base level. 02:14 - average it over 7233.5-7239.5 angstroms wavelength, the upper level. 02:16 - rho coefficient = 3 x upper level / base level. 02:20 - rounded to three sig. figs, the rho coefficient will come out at 3.31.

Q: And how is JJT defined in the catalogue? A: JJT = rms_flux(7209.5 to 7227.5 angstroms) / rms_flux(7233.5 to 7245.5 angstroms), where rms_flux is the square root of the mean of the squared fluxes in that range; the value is 0.98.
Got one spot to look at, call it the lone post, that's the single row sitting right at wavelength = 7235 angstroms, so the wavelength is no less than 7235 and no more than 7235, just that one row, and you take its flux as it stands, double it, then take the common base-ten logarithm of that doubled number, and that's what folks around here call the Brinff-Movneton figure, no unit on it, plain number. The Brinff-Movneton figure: 1.55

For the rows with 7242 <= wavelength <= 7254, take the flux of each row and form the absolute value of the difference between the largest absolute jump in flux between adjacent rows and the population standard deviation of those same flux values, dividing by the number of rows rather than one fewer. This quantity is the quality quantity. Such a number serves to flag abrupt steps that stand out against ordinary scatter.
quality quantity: 0.89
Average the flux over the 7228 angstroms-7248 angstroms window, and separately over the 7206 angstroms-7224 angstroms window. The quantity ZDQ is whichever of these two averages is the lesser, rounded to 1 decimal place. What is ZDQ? 15.6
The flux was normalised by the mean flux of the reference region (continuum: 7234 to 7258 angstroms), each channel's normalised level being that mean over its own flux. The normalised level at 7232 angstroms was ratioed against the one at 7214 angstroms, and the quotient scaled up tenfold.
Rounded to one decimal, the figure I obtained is 8.5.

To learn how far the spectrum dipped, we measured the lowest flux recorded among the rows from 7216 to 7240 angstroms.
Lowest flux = 15.09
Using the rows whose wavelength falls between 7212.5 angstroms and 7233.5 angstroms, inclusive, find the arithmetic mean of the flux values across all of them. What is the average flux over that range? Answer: 15.7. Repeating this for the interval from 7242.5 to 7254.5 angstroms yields 15.9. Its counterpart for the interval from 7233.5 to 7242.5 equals 16.3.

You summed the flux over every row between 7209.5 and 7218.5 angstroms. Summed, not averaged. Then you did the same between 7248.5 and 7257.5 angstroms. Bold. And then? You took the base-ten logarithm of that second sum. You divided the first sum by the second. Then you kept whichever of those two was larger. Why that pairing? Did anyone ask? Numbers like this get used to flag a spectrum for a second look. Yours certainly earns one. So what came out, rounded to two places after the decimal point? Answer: 1.69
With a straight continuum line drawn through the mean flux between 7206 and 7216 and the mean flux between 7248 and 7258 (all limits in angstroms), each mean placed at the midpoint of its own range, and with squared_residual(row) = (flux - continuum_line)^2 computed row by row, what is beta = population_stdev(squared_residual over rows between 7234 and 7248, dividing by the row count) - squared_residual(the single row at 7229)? 1.5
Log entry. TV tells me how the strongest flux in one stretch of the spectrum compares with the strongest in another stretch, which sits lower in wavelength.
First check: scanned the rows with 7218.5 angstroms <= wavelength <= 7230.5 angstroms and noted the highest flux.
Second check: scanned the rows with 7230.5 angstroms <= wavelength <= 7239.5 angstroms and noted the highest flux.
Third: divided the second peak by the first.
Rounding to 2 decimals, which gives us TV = 1.06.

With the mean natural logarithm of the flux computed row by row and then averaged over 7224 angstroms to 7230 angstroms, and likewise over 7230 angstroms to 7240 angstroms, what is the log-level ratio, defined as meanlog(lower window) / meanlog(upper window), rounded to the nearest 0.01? 0.97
